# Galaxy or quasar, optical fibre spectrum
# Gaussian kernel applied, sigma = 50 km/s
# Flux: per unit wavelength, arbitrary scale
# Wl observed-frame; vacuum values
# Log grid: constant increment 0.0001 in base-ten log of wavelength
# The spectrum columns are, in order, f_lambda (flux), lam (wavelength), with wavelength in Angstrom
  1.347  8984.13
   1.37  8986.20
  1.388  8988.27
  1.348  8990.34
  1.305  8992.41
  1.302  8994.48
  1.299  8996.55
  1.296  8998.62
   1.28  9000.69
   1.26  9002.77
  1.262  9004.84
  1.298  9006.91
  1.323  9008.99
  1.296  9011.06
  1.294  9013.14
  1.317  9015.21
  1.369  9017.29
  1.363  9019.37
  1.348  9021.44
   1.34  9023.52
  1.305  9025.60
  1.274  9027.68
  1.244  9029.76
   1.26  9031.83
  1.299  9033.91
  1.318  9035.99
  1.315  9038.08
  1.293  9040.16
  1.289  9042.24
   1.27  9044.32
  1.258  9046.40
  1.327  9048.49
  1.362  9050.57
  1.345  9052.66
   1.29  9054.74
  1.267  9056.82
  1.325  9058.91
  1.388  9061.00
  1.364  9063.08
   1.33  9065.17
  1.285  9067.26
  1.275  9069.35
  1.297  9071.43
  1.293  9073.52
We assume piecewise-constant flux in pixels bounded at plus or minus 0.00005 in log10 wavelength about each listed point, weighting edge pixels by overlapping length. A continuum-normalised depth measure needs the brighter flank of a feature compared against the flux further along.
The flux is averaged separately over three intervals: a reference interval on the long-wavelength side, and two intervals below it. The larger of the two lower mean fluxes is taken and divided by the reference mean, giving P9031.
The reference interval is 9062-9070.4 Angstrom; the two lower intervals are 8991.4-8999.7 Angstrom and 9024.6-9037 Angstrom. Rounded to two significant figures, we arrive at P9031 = 0.99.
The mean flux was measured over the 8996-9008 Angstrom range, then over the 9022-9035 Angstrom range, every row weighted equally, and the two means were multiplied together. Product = 1.65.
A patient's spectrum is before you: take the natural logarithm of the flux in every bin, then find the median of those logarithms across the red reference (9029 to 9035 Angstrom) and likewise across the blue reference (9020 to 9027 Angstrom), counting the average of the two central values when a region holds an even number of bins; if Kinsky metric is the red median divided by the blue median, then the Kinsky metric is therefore 0.79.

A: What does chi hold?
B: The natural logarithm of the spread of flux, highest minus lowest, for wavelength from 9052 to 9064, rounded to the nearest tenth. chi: -2.1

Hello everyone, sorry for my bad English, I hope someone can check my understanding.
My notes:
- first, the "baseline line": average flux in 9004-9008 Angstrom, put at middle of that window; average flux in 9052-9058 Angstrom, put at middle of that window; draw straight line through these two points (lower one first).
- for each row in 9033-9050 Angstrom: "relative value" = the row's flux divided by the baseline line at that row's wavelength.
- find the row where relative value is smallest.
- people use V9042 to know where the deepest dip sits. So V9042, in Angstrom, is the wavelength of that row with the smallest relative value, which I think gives 9046.40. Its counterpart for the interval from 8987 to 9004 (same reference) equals 9002.77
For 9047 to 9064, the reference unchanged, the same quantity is 9056.82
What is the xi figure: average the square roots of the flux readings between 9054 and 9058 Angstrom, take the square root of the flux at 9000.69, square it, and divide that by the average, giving 1.13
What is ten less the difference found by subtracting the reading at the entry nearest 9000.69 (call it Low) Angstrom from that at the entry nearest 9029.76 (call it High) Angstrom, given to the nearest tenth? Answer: 10.0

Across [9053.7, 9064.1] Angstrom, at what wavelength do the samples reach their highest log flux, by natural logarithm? 9061.00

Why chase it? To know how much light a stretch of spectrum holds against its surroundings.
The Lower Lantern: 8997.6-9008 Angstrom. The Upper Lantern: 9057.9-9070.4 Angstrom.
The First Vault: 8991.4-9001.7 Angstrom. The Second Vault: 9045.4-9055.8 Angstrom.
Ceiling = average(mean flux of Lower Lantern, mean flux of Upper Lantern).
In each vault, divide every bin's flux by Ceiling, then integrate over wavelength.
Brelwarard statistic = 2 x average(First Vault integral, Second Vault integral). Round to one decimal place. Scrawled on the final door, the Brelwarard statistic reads 20.8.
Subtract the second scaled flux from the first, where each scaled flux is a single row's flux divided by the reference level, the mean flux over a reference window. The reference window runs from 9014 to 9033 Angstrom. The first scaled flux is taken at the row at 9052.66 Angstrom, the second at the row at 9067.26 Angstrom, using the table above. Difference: 0.05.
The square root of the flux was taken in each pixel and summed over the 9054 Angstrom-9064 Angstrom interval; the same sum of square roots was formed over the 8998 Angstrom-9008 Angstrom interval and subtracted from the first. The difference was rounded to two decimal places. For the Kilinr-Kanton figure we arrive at 0.10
